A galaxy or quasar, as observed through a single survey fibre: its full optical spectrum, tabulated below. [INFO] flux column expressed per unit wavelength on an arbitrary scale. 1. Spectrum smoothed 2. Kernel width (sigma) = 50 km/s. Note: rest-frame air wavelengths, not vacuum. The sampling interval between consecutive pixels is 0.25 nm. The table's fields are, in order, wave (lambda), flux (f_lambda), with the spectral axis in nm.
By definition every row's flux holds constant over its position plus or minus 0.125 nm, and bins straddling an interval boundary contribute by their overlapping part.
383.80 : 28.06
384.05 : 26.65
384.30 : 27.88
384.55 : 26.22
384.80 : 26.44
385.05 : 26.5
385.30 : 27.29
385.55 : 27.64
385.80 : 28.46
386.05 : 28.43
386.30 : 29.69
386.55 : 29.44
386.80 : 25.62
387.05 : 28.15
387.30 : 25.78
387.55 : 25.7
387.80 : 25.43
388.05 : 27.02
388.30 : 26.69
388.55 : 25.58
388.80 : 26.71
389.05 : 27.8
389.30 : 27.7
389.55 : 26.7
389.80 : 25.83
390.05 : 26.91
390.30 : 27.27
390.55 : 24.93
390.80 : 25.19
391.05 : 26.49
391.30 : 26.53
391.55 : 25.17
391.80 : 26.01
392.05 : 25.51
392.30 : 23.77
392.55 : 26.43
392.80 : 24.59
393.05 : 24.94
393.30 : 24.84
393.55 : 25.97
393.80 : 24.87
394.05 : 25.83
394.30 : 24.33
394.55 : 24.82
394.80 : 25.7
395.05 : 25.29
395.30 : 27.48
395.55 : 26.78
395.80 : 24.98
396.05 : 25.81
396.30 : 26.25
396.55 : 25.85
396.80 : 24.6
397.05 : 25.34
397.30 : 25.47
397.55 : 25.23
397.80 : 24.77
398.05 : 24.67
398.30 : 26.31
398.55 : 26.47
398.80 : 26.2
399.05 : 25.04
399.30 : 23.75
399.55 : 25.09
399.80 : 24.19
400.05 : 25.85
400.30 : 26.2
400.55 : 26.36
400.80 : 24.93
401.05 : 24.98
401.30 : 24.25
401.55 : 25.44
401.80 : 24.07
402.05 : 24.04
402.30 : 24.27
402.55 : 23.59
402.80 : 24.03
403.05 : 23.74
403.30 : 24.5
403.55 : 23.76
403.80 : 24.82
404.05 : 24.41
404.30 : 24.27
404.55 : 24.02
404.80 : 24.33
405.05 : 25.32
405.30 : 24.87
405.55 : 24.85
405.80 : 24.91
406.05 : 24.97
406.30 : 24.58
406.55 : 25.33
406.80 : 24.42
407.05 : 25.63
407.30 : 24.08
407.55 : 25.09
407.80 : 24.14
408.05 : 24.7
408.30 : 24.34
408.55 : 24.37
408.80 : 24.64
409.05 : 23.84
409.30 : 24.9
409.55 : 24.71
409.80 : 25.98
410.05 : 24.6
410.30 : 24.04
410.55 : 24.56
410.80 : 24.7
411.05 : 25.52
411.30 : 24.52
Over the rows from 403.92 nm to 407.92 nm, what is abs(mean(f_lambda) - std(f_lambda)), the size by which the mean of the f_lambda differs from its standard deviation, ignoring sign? 24.2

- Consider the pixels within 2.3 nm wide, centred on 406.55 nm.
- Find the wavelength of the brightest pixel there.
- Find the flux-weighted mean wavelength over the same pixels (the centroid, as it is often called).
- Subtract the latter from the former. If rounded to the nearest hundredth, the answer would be 0.50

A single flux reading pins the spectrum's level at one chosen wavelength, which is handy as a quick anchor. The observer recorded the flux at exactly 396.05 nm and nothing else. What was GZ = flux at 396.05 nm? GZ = 25.81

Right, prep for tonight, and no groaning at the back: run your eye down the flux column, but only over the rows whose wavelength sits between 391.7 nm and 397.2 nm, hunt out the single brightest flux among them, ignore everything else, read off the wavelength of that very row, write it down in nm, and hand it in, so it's 395.30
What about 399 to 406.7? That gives 400.55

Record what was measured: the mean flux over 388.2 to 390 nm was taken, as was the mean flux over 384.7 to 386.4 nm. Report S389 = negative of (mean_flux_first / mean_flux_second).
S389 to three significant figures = -0.962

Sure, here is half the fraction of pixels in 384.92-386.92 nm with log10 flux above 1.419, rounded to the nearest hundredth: 0.44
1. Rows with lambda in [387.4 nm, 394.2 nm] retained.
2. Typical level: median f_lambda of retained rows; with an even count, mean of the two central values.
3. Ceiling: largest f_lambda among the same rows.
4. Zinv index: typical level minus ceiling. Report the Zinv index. -2.0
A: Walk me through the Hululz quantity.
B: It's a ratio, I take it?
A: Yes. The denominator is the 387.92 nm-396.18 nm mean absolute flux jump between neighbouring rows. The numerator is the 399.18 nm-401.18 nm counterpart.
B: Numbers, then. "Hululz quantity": 0.83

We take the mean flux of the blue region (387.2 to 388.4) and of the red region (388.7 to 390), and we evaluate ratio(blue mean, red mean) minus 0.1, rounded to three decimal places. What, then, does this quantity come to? 0.869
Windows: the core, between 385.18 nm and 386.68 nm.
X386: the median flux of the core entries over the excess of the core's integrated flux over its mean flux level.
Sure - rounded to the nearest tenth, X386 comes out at 2.0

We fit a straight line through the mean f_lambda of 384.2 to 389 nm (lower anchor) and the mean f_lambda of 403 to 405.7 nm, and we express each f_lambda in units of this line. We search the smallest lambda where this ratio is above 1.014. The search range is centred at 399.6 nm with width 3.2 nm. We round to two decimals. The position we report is 398.30 nm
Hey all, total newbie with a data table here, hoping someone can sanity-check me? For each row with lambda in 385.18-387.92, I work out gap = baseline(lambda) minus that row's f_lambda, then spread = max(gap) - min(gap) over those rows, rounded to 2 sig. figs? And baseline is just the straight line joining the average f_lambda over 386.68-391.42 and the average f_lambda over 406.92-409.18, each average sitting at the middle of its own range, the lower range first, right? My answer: 4.1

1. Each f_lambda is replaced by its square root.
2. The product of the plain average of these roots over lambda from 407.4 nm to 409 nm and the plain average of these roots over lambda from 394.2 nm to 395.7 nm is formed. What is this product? 25.1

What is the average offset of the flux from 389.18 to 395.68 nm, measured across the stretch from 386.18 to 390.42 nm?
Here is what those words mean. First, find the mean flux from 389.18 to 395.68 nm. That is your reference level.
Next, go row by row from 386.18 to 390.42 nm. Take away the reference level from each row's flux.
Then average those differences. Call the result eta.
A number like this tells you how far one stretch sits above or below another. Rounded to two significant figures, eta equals 1.2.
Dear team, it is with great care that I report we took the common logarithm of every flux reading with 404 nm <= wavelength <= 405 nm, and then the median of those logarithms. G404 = 1.386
